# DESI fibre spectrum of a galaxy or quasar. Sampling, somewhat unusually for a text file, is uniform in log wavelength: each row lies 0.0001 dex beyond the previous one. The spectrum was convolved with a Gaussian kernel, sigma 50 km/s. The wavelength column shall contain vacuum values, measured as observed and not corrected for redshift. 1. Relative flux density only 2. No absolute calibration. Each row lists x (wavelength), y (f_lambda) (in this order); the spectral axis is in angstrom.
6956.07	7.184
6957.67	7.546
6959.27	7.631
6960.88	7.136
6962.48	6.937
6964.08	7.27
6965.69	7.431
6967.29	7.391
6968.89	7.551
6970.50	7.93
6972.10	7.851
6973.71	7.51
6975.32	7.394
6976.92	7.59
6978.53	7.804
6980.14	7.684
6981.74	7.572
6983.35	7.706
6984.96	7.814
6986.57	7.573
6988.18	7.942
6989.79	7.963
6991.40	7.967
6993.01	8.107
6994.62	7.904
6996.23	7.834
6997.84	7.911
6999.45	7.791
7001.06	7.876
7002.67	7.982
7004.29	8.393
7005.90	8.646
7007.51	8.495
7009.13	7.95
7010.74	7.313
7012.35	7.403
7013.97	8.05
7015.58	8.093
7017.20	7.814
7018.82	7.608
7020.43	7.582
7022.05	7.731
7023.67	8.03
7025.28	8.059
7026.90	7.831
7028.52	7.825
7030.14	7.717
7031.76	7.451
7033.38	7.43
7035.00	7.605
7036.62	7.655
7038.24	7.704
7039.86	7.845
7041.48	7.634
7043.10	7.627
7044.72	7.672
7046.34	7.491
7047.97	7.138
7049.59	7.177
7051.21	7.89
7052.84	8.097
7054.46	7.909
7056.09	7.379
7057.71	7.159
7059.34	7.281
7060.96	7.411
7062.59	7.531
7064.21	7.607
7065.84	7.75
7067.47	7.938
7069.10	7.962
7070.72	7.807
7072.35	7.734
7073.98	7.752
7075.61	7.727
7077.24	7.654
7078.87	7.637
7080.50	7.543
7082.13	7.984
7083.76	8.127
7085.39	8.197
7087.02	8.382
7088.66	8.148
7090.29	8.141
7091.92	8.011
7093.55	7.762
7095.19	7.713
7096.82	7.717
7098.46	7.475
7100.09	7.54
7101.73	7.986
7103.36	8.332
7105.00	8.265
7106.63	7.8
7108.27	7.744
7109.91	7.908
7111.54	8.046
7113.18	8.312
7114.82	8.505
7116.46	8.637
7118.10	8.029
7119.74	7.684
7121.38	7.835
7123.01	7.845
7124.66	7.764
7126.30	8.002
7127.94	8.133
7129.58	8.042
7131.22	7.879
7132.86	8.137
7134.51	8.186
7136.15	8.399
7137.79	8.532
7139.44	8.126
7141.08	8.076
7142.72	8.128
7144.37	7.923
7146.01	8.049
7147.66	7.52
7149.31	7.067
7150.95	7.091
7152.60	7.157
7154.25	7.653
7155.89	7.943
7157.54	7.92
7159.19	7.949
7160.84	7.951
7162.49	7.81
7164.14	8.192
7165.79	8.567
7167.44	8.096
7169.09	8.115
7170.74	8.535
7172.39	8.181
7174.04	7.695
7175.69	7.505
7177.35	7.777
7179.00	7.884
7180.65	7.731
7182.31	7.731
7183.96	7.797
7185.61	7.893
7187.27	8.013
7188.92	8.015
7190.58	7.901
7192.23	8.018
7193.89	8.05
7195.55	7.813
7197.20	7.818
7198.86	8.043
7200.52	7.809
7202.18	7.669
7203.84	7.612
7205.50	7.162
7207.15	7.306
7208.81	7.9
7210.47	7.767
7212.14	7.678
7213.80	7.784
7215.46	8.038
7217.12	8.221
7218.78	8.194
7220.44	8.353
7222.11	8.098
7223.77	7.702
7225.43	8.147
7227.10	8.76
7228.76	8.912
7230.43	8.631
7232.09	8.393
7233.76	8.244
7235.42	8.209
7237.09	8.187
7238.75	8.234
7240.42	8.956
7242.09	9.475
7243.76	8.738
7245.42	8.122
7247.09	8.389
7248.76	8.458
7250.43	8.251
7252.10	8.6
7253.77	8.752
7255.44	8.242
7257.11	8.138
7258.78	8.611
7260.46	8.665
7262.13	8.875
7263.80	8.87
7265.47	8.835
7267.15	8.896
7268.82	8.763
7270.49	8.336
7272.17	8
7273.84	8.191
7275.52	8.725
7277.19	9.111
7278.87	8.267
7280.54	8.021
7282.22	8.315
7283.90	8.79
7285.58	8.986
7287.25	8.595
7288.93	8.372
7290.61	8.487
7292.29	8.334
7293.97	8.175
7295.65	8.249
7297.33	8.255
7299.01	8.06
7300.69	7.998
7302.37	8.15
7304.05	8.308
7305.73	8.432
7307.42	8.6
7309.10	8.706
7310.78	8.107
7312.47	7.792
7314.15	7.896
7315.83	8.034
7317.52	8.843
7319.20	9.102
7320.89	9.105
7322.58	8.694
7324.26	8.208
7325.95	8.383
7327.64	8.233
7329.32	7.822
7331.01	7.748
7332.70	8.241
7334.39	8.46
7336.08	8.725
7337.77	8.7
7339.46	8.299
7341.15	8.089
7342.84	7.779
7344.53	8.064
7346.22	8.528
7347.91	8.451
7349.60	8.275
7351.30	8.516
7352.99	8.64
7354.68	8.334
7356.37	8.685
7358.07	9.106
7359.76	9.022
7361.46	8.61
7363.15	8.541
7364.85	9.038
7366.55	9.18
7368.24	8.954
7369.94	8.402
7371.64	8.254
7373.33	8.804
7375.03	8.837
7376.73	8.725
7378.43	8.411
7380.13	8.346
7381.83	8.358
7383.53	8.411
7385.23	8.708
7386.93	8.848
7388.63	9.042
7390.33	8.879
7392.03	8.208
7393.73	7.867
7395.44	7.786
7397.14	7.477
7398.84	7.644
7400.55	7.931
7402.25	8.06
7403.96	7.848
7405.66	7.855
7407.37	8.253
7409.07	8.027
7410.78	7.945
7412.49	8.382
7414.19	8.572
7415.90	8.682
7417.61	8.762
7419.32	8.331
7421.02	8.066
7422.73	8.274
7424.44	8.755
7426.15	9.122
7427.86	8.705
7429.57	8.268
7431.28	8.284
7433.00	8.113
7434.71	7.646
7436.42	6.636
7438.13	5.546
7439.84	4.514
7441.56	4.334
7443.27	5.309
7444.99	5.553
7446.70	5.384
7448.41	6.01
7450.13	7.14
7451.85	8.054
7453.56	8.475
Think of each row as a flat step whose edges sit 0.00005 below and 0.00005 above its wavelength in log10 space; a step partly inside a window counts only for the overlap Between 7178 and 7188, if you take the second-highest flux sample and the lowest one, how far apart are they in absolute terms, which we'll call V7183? 0.16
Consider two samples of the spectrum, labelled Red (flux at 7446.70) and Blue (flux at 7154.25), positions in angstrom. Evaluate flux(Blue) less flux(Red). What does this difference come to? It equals 2.3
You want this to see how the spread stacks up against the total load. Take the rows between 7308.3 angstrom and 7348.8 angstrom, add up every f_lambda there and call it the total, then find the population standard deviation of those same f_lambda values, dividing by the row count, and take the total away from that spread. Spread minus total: -200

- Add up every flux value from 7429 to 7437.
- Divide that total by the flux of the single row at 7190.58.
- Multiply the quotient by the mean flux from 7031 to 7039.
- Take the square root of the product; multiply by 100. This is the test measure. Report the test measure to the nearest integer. 611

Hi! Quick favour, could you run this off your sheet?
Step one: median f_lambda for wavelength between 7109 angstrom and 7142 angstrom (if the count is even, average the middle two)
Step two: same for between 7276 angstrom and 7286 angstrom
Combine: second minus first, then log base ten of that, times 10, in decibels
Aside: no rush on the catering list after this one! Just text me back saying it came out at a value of -3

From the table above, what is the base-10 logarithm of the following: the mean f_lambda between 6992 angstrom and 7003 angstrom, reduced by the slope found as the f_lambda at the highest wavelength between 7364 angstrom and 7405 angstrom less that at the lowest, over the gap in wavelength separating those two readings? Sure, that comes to 0.900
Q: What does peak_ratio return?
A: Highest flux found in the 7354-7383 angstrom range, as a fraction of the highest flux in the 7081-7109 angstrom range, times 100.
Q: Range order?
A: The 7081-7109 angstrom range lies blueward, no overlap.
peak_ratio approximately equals 110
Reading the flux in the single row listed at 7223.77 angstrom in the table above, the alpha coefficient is 7.702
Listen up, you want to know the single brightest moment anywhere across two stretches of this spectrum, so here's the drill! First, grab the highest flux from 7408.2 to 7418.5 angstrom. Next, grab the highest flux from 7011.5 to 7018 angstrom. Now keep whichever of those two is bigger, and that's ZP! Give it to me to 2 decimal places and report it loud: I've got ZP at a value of 8.76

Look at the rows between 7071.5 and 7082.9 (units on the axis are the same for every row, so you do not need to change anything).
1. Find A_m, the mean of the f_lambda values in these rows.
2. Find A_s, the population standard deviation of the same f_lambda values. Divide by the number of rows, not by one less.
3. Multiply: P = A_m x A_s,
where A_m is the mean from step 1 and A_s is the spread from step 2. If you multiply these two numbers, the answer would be 1.0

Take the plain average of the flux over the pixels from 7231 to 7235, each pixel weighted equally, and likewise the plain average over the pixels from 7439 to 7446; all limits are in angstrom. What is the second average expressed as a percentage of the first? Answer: 59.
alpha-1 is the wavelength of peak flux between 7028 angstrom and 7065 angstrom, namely 7052.84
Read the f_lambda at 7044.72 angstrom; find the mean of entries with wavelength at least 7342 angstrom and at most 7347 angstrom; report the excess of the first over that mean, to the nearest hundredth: -0.45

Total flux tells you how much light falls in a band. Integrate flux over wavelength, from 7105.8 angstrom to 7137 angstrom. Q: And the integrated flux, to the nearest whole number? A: 251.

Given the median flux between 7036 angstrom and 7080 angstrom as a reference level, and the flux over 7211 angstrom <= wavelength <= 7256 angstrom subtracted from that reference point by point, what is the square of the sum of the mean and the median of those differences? 1.7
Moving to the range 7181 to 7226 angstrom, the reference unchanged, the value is 0.2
